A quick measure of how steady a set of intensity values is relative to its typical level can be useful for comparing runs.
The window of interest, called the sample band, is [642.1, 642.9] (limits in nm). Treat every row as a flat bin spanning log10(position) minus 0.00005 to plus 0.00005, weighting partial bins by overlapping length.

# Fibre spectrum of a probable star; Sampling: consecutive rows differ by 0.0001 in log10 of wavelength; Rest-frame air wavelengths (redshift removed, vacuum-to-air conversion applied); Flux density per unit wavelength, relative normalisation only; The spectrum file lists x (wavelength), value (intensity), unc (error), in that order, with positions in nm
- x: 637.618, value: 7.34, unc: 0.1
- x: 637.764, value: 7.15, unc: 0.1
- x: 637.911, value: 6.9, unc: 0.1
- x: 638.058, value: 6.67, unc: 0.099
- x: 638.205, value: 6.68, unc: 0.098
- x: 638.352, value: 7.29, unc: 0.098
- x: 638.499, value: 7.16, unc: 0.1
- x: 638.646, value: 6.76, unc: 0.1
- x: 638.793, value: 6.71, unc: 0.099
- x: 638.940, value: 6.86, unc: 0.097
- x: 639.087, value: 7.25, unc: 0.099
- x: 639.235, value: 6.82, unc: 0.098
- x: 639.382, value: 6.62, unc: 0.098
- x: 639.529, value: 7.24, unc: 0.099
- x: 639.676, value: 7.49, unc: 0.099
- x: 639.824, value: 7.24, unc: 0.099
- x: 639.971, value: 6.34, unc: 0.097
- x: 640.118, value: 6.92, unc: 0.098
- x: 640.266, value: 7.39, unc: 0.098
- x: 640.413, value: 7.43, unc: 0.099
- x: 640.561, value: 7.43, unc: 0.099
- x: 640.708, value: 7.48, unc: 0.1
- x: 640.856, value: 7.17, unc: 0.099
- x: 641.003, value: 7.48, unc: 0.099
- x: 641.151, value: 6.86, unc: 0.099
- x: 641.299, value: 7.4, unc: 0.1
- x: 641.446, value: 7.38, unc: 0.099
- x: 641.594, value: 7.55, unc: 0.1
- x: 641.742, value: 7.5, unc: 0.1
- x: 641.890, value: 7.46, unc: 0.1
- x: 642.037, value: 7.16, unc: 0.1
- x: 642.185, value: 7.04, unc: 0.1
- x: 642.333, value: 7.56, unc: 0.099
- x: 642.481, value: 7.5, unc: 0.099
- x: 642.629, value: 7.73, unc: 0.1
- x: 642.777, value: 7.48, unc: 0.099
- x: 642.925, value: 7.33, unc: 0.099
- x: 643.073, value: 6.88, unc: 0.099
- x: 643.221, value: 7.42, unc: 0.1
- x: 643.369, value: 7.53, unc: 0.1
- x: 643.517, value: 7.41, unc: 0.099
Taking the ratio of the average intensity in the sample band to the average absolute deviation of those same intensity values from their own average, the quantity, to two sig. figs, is 44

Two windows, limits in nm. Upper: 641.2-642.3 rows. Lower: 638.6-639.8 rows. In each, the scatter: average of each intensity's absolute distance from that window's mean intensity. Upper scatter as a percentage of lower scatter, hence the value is 54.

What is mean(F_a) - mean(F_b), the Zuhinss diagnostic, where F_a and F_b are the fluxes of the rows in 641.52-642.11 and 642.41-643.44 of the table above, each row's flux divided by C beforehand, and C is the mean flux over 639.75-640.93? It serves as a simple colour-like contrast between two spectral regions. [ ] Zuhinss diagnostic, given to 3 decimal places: 0.001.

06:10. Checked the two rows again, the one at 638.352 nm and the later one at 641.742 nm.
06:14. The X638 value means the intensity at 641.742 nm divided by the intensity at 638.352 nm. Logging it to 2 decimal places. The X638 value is 1.03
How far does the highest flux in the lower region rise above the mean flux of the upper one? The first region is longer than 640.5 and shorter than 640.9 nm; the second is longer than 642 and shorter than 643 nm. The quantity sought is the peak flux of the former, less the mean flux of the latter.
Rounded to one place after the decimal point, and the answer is 0.1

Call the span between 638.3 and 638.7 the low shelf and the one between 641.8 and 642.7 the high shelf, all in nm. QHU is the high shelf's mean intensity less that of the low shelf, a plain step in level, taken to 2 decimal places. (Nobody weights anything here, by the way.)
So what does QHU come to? 0.34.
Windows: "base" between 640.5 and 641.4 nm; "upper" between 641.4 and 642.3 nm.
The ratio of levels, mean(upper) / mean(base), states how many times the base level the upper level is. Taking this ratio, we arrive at 1.01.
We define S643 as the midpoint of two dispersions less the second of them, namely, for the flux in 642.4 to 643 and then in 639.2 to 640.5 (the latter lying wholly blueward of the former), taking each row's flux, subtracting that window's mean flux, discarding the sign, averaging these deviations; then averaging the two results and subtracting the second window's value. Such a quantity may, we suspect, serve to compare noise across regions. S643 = -0.11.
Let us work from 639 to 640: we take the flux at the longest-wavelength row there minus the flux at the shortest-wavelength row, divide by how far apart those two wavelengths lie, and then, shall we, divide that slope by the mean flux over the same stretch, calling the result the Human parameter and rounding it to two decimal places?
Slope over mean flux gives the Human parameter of -0.15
